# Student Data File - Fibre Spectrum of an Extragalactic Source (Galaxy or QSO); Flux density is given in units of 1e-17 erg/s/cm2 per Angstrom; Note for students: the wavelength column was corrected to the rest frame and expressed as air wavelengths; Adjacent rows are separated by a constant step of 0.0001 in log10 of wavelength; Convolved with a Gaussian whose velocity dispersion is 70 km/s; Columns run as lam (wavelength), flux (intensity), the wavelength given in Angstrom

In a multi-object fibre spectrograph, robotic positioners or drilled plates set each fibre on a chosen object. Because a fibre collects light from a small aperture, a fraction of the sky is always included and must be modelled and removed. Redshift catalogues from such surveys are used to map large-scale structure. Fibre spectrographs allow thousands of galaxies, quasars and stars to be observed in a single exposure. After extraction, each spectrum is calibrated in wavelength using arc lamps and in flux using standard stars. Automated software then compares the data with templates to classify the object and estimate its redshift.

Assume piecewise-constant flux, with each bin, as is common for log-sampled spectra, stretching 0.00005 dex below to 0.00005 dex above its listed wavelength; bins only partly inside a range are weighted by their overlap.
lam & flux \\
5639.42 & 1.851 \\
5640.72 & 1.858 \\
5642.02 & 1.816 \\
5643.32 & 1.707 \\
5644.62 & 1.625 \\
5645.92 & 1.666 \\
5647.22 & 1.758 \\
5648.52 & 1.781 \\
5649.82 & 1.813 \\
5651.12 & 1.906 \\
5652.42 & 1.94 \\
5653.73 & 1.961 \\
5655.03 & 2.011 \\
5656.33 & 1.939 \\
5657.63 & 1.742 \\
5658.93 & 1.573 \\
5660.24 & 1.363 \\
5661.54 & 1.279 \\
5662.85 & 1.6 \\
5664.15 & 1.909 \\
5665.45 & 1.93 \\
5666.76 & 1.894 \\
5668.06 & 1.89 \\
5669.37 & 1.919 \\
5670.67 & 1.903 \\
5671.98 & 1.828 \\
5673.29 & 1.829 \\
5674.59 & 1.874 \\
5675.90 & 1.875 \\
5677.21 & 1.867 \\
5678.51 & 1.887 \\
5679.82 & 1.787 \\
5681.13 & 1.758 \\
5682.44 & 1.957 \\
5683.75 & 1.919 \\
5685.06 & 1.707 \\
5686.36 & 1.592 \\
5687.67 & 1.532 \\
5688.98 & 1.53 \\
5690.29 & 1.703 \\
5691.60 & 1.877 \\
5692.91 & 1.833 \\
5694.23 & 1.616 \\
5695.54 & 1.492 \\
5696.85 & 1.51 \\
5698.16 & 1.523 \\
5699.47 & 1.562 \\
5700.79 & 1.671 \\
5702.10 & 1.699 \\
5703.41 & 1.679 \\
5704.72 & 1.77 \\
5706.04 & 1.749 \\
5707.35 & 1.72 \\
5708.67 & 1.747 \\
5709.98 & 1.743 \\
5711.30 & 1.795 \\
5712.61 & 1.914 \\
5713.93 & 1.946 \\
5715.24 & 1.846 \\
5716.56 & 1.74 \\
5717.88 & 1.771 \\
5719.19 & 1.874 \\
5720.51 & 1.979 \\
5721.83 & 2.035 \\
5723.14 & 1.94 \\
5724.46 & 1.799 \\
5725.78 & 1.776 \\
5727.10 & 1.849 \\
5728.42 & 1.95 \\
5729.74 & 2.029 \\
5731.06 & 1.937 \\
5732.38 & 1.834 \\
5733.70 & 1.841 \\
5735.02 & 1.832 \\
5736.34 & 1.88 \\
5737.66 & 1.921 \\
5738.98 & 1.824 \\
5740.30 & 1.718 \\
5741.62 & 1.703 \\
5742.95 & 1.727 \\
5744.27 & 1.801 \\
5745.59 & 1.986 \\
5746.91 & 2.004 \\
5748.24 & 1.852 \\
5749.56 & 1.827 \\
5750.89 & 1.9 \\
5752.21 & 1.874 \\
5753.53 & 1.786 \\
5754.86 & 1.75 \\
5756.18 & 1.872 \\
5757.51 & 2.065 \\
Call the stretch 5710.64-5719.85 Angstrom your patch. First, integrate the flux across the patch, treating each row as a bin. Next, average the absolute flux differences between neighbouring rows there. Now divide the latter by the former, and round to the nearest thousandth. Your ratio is 0.005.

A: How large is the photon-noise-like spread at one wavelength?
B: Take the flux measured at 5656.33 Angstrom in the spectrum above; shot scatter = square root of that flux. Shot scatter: 1.39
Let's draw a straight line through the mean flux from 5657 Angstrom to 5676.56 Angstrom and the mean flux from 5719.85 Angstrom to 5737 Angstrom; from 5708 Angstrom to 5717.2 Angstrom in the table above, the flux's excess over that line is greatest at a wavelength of 5713.93 Angstrom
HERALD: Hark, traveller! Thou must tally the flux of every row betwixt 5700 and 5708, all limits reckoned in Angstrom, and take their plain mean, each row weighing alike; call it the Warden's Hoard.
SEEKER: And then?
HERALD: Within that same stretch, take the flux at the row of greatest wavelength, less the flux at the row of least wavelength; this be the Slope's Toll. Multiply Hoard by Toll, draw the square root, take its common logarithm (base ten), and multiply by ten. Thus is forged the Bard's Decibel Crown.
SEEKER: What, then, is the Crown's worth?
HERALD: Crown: -5.4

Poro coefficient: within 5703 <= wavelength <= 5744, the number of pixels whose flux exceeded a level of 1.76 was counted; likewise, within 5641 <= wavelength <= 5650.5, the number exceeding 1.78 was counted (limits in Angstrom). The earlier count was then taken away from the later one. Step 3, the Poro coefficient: -19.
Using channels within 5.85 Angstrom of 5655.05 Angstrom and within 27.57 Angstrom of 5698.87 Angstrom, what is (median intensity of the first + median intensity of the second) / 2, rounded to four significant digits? 1.840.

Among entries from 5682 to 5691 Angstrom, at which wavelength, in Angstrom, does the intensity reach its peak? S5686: 5682.44 Angstrom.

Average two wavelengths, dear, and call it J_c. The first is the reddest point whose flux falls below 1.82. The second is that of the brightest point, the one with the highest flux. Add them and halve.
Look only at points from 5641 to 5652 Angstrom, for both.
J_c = 5650.5 Angstrom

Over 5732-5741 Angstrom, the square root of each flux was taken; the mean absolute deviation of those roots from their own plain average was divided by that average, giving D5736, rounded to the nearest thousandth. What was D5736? 0.011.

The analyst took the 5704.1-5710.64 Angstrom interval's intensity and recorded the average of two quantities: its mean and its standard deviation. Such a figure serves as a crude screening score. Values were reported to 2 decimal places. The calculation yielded 0.88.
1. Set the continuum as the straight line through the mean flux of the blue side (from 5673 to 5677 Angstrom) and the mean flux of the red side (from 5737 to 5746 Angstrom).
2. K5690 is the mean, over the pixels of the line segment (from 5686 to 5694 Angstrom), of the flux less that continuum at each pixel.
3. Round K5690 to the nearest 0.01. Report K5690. -0.17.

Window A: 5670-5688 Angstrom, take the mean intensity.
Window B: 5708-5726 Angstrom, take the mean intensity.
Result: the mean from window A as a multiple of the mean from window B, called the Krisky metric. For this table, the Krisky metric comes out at 0.98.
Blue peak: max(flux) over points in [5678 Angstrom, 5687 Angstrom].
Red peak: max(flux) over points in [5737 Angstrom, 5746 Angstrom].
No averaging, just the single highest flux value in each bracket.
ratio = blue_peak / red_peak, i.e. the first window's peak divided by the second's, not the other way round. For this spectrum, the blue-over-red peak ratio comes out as 0.99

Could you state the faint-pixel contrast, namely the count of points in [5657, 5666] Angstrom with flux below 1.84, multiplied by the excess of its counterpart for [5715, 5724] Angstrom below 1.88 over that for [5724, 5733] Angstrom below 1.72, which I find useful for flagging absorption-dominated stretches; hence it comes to 20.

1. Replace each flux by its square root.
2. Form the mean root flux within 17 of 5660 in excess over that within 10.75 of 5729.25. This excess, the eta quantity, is -0.04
